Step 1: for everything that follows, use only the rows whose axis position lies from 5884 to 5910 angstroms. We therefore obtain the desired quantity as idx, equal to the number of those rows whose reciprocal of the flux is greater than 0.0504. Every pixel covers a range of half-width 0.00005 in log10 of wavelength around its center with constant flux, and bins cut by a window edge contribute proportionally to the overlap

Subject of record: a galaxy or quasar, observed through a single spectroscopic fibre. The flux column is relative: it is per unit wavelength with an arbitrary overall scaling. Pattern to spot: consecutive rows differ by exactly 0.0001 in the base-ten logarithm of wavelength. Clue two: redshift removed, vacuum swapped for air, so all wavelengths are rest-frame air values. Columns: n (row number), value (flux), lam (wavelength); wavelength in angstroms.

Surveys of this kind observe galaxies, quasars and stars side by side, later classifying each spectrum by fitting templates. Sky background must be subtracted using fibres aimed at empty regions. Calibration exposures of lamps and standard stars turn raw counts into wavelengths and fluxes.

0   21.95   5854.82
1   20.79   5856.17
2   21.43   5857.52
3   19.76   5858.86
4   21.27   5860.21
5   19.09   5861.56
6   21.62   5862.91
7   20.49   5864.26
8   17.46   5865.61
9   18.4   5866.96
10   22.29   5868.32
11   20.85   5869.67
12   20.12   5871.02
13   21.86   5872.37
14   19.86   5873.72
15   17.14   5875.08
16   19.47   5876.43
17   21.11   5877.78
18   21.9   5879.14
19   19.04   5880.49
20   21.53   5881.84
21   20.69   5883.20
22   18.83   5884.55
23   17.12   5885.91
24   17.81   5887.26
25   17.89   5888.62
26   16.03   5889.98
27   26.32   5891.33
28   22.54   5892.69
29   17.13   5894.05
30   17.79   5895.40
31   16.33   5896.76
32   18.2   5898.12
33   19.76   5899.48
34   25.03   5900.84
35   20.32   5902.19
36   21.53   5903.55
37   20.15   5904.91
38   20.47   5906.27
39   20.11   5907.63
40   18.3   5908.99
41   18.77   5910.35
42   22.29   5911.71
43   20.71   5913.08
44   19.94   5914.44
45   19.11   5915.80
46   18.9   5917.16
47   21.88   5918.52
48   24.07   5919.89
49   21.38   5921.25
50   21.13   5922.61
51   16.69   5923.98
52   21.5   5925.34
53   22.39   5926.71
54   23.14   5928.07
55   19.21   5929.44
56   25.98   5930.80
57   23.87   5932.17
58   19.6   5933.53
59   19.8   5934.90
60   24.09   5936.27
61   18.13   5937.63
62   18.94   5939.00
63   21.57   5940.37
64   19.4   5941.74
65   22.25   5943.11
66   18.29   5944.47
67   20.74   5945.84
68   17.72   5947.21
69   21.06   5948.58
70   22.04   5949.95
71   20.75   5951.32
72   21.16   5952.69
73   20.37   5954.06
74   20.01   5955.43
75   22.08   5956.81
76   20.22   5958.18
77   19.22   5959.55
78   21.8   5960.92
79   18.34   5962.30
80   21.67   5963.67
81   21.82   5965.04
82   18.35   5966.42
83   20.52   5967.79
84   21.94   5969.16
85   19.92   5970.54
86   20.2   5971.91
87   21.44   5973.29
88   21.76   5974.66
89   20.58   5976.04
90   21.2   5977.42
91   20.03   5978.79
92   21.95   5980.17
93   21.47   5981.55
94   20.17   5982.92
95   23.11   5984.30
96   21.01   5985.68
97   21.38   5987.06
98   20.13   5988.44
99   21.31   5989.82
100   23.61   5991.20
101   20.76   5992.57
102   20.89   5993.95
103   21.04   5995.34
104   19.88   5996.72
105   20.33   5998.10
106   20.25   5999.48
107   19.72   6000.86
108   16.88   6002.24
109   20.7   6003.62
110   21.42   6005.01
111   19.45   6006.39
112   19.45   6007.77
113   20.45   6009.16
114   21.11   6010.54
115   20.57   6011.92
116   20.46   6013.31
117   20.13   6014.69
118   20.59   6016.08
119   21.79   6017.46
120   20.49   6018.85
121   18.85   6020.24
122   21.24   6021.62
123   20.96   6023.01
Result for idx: 11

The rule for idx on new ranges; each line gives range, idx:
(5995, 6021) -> 5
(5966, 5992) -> 1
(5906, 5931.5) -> 6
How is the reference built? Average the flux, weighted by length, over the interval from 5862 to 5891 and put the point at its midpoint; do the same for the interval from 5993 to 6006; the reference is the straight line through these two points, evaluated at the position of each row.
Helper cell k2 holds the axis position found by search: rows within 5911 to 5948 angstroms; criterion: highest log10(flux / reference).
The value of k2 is 5930.80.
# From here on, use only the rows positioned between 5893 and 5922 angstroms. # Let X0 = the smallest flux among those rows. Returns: 16.33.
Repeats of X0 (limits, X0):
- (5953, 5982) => 18.34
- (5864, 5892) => 16.03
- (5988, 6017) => 16.88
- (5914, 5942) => 16.69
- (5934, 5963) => 17.72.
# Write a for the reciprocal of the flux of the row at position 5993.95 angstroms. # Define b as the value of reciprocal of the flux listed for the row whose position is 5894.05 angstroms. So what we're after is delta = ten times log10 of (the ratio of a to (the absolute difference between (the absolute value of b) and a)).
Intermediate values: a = 0.0479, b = 0.0584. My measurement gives 7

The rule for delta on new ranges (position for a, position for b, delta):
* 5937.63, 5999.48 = 10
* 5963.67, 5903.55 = 22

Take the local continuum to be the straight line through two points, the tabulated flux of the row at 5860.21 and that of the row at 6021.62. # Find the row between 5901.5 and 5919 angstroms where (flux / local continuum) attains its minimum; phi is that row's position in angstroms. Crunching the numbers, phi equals 5908.99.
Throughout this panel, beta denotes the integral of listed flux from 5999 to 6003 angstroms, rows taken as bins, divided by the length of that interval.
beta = 19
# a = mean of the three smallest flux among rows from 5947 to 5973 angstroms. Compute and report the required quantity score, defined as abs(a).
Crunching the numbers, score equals 18.1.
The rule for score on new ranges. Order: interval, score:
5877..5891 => 17.0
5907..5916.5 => 18.7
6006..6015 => 19.7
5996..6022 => 18.4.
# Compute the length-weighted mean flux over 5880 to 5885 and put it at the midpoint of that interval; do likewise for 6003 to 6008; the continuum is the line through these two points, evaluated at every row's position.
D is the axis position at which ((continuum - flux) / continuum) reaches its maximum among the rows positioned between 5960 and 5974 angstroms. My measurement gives 5962.30 angstroms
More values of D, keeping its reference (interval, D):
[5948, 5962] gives 5959.55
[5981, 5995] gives 5988.44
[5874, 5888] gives 5885.91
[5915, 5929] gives 5923.98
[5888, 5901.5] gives 5889.98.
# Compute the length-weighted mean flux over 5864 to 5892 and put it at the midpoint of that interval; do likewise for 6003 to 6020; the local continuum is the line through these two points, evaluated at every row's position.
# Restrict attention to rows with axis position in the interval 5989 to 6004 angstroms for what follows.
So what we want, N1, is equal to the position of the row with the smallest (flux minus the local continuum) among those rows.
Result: 6002.24 angstroms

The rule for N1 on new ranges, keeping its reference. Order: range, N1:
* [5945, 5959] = 5947.21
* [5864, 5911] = 5889.98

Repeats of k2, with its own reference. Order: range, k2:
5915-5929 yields 5919.89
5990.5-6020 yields 5991.20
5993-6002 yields 5995.34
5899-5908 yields 5900.84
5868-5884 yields 5868.32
